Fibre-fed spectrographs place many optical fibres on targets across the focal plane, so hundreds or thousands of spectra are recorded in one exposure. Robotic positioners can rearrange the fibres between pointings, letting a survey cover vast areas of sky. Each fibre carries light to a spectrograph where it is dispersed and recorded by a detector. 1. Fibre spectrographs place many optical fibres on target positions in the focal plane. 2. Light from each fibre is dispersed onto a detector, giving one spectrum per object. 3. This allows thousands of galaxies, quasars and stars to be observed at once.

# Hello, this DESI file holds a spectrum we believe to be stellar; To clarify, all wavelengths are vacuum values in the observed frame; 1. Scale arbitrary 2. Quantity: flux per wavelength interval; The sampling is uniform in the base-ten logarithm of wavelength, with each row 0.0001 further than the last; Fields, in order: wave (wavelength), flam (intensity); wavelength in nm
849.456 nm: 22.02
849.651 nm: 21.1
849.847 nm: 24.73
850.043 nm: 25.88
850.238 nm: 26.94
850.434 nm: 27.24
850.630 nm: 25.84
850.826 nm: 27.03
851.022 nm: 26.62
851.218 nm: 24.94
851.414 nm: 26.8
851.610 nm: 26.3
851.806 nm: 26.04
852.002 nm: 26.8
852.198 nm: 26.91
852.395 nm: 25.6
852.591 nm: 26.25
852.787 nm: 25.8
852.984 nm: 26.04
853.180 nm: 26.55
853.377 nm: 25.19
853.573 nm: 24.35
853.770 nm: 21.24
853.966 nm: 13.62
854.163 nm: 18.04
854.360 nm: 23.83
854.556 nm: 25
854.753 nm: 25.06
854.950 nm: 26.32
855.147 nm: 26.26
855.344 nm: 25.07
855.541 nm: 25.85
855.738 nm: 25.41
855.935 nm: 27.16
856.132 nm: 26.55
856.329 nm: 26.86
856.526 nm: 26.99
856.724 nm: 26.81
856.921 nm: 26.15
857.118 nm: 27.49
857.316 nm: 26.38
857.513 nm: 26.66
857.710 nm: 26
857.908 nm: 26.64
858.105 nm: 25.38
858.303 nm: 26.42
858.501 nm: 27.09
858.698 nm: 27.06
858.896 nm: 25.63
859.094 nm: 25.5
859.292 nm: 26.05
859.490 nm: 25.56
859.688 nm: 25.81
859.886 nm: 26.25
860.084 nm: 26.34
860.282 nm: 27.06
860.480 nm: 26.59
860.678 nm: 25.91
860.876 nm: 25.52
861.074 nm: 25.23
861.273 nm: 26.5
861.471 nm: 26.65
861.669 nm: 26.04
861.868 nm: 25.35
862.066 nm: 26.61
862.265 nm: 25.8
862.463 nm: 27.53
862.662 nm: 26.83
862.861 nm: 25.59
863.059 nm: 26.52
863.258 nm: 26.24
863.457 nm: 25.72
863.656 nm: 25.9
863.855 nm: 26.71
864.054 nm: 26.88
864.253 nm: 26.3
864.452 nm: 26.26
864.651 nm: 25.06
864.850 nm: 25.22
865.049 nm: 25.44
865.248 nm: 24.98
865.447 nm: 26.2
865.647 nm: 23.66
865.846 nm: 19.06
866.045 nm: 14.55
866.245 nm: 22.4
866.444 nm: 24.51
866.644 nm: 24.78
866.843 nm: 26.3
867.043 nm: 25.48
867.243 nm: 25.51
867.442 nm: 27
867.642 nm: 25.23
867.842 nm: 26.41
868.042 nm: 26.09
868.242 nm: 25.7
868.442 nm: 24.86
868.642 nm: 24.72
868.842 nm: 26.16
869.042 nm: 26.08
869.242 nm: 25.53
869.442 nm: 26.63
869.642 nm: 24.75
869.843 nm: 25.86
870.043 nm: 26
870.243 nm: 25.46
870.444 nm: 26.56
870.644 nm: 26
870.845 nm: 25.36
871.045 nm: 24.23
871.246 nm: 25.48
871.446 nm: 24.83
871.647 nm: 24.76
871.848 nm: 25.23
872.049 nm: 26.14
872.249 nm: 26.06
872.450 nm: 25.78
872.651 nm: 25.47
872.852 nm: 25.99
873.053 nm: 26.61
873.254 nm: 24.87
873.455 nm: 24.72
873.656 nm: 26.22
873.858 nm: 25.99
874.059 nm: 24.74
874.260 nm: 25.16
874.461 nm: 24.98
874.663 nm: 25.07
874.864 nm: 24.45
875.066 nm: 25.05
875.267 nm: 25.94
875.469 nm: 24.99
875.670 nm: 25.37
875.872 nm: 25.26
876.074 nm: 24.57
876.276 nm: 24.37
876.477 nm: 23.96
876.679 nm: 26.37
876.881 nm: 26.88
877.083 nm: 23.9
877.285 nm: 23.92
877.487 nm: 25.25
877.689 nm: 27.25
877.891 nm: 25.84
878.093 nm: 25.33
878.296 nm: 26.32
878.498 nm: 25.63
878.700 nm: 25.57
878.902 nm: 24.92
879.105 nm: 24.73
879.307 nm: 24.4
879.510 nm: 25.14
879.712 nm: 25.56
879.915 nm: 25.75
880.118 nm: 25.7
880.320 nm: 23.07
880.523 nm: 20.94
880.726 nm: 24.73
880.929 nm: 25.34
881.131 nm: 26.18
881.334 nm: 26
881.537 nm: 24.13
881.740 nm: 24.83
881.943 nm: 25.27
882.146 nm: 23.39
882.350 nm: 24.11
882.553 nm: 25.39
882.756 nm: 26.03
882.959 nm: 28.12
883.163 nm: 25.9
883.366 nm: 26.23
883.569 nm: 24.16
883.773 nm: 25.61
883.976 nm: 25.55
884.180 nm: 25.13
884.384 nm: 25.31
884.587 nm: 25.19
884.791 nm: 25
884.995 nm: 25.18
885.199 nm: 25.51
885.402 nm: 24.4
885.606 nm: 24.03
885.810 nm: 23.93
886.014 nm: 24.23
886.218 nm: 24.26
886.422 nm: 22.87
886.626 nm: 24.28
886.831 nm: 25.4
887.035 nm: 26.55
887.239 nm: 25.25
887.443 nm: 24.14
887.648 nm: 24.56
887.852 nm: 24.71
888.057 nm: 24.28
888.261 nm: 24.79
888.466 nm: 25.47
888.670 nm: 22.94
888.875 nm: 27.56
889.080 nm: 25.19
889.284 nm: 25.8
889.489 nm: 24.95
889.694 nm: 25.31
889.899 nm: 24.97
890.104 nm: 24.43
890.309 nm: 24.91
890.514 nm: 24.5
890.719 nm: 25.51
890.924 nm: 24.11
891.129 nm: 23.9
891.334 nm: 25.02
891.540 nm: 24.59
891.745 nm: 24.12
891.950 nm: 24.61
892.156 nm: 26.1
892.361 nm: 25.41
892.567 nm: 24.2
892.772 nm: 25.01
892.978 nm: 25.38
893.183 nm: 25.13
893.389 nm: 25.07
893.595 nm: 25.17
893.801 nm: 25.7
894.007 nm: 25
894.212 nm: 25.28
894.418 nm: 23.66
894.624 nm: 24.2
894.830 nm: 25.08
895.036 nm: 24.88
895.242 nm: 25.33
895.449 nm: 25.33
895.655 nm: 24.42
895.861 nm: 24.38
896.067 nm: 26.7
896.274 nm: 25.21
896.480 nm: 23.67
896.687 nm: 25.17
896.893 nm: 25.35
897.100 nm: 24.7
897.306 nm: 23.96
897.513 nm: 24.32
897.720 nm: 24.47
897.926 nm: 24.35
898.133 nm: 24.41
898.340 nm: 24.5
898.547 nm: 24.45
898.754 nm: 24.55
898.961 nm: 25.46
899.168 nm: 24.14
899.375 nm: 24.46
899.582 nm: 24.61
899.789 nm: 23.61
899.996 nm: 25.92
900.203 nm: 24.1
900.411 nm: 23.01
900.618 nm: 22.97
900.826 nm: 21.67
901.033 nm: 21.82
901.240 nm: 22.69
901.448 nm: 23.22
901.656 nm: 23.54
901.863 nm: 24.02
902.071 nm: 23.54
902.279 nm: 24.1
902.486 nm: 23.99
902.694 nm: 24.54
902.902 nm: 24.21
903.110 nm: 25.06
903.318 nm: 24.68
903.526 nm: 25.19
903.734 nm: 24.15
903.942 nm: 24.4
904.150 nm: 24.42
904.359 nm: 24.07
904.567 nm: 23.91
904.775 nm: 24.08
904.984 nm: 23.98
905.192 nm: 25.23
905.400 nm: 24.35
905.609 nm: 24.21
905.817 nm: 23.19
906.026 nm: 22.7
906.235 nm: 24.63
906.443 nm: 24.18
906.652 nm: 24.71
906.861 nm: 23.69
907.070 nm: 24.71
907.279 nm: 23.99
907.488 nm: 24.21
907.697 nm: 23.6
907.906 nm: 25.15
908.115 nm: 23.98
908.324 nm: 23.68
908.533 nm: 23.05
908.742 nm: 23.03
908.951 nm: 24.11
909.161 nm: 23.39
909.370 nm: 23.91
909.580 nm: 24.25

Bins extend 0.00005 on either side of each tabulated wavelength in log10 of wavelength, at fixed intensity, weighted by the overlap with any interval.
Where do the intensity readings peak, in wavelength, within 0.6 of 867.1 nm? 867.442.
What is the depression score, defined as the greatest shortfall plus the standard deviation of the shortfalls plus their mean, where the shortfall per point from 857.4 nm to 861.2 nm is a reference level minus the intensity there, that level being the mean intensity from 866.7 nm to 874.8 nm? 0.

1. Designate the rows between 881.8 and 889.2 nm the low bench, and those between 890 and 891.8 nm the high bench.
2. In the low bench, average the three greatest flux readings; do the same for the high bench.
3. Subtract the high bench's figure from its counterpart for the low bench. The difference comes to 2.3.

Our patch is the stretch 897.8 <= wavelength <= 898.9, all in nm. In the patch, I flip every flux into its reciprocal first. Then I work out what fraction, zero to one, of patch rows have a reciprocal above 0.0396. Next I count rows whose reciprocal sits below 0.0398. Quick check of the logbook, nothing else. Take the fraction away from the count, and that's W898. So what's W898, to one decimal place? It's -1.0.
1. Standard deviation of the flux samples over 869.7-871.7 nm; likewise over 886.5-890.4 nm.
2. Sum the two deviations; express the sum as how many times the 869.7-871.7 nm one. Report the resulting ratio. 2.4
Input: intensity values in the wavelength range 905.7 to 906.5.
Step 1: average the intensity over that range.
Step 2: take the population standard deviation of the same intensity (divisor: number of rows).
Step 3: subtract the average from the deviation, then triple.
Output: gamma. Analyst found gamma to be -68.7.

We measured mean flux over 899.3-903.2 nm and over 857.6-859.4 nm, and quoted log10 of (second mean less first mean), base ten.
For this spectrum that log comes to 0.39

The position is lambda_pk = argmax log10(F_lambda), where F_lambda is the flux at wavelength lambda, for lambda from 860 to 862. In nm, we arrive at 860.282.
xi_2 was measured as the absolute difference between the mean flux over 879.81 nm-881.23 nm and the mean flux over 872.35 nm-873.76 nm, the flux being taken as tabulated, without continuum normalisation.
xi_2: 1.1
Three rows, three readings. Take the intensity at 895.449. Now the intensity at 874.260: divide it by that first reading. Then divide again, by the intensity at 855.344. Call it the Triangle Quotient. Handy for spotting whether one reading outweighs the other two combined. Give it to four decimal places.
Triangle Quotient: 0.0396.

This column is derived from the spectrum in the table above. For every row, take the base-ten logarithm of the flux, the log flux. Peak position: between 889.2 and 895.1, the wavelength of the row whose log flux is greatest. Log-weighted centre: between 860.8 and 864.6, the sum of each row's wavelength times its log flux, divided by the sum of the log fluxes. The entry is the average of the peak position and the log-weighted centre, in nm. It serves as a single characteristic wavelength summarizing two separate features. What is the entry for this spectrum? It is 877.41 nm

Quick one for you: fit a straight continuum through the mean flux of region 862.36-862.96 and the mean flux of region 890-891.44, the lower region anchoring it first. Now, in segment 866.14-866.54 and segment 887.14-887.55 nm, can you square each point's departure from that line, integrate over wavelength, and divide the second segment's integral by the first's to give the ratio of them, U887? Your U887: 0.0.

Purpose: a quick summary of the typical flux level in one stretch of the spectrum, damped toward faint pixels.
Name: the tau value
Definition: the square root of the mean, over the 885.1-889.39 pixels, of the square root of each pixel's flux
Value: 2.23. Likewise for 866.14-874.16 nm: 2.25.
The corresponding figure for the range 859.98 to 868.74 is 2.24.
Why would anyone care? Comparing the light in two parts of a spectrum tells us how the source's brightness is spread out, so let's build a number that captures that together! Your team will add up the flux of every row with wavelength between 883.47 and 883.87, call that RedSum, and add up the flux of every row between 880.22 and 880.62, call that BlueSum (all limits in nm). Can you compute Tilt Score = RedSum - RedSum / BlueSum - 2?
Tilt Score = 46.6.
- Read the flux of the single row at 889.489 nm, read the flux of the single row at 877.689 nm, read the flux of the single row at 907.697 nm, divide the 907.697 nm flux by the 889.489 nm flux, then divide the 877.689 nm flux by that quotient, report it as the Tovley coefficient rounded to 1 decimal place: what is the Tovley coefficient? 28.8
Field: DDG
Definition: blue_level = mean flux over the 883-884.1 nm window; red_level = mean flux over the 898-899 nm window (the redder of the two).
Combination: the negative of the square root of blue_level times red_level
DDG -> -25.1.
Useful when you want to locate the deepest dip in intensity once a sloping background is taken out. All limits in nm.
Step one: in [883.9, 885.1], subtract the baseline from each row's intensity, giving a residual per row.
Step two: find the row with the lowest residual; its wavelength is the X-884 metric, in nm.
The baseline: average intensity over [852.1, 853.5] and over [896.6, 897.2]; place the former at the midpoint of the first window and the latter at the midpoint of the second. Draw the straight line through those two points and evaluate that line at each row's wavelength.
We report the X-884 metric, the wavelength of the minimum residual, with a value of 884.791 nm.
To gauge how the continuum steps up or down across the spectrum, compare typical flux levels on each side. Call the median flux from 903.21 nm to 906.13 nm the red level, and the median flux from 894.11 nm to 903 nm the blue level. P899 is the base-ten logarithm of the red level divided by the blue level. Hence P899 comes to -0.004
